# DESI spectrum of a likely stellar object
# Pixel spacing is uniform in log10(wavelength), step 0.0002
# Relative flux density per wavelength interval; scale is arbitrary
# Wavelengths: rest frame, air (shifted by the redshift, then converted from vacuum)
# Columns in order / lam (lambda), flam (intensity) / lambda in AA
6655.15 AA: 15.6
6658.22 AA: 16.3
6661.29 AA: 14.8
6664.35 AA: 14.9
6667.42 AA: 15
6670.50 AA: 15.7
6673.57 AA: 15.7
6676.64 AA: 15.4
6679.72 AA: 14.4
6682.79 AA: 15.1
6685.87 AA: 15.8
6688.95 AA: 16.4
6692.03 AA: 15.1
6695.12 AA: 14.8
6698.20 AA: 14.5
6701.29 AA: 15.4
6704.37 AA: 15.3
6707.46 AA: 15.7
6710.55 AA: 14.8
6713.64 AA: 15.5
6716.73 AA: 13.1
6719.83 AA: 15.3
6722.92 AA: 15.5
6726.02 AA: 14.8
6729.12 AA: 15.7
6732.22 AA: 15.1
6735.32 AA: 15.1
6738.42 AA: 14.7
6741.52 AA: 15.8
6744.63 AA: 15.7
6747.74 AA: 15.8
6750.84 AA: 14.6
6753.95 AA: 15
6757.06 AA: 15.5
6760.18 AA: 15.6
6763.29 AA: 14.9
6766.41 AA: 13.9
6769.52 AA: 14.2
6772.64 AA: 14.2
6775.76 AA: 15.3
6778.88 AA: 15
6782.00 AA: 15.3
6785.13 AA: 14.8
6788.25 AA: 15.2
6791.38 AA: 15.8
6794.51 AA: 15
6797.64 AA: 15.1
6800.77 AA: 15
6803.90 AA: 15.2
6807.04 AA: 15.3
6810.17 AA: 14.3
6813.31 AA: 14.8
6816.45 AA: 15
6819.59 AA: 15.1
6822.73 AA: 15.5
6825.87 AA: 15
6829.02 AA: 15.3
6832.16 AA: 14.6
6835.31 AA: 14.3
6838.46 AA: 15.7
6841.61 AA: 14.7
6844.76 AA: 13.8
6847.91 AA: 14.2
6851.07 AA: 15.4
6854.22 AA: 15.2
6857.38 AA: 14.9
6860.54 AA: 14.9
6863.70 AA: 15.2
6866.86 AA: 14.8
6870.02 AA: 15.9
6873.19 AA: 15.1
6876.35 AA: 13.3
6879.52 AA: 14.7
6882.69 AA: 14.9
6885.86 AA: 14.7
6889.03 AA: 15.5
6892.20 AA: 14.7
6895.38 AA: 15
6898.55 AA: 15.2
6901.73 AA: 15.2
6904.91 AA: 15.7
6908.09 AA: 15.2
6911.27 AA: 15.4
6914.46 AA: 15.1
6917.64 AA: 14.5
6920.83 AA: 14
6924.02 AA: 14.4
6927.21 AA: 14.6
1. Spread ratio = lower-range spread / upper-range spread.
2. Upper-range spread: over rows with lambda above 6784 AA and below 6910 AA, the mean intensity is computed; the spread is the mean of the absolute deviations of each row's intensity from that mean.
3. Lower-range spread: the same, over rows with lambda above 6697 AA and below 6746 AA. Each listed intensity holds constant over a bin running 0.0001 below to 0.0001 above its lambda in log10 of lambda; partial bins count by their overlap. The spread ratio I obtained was 1.30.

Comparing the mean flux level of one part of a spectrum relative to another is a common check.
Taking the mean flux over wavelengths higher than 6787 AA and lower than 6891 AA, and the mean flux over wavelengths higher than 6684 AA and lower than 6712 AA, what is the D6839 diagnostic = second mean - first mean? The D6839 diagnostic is 0.36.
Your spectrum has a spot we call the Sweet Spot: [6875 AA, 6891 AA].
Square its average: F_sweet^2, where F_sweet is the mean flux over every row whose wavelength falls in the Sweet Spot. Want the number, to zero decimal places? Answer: 214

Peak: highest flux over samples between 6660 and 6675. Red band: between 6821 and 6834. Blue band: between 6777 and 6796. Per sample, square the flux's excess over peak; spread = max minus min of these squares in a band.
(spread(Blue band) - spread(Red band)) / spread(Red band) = -0.32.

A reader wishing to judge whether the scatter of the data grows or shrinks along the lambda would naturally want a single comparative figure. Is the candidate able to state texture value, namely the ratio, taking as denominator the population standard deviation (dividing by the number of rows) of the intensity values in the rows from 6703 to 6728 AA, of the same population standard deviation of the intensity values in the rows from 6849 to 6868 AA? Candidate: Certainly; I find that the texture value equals 0.27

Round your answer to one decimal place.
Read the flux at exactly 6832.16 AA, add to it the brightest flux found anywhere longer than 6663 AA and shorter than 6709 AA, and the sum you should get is 31.0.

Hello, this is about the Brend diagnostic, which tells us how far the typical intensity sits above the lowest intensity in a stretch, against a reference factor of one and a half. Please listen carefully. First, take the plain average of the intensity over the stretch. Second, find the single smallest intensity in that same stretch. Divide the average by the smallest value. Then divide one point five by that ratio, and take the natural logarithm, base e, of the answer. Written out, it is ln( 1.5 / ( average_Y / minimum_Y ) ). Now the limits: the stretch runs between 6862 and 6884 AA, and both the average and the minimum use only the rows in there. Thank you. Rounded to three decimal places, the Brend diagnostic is 0.296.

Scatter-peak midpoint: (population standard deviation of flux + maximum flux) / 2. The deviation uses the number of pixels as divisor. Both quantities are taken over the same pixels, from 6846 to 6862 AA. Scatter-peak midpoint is 7.90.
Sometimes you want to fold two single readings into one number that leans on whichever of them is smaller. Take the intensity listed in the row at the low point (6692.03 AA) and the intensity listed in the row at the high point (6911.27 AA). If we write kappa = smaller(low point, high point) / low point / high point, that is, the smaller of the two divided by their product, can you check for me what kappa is 0.0649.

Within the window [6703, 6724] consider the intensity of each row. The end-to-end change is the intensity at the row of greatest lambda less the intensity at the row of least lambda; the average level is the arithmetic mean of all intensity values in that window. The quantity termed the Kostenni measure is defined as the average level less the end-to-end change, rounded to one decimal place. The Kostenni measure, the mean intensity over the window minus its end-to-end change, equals 14.8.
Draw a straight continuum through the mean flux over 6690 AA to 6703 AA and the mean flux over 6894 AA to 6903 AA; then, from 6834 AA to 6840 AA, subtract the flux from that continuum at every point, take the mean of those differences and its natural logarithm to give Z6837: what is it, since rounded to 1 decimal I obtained -2.6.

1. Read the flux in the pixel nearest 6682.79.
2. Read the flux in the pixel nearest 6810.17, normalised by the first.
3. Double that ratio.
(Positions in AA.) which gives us 1.89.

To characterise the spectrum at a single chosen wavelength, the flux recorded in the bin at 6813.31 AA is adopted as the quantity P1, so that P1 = 14.8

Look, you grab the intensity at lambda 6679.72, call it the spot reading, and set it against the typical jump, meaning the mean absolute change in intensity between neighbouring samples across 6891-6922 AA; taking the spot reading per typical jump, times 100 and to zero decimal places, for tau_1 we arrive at 4181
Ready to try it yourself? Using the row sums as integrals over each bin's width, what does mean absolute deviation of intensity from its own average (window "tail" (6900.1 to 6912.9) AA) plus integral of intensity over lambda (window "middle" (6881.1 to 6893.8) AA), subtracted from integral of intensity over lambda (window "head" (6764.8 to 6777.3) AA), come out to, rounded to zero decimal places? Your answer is -10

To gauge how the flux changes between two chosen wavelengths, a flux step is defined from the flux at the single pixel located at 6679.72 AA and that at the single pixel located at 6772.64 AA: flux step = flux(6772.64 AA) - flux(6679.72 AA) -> -0.2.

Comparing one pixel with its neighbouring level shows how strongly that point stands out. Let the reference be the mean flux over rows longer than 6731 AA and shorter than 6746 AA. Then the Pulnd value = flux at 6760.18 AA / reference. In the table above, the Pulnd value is 1.02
